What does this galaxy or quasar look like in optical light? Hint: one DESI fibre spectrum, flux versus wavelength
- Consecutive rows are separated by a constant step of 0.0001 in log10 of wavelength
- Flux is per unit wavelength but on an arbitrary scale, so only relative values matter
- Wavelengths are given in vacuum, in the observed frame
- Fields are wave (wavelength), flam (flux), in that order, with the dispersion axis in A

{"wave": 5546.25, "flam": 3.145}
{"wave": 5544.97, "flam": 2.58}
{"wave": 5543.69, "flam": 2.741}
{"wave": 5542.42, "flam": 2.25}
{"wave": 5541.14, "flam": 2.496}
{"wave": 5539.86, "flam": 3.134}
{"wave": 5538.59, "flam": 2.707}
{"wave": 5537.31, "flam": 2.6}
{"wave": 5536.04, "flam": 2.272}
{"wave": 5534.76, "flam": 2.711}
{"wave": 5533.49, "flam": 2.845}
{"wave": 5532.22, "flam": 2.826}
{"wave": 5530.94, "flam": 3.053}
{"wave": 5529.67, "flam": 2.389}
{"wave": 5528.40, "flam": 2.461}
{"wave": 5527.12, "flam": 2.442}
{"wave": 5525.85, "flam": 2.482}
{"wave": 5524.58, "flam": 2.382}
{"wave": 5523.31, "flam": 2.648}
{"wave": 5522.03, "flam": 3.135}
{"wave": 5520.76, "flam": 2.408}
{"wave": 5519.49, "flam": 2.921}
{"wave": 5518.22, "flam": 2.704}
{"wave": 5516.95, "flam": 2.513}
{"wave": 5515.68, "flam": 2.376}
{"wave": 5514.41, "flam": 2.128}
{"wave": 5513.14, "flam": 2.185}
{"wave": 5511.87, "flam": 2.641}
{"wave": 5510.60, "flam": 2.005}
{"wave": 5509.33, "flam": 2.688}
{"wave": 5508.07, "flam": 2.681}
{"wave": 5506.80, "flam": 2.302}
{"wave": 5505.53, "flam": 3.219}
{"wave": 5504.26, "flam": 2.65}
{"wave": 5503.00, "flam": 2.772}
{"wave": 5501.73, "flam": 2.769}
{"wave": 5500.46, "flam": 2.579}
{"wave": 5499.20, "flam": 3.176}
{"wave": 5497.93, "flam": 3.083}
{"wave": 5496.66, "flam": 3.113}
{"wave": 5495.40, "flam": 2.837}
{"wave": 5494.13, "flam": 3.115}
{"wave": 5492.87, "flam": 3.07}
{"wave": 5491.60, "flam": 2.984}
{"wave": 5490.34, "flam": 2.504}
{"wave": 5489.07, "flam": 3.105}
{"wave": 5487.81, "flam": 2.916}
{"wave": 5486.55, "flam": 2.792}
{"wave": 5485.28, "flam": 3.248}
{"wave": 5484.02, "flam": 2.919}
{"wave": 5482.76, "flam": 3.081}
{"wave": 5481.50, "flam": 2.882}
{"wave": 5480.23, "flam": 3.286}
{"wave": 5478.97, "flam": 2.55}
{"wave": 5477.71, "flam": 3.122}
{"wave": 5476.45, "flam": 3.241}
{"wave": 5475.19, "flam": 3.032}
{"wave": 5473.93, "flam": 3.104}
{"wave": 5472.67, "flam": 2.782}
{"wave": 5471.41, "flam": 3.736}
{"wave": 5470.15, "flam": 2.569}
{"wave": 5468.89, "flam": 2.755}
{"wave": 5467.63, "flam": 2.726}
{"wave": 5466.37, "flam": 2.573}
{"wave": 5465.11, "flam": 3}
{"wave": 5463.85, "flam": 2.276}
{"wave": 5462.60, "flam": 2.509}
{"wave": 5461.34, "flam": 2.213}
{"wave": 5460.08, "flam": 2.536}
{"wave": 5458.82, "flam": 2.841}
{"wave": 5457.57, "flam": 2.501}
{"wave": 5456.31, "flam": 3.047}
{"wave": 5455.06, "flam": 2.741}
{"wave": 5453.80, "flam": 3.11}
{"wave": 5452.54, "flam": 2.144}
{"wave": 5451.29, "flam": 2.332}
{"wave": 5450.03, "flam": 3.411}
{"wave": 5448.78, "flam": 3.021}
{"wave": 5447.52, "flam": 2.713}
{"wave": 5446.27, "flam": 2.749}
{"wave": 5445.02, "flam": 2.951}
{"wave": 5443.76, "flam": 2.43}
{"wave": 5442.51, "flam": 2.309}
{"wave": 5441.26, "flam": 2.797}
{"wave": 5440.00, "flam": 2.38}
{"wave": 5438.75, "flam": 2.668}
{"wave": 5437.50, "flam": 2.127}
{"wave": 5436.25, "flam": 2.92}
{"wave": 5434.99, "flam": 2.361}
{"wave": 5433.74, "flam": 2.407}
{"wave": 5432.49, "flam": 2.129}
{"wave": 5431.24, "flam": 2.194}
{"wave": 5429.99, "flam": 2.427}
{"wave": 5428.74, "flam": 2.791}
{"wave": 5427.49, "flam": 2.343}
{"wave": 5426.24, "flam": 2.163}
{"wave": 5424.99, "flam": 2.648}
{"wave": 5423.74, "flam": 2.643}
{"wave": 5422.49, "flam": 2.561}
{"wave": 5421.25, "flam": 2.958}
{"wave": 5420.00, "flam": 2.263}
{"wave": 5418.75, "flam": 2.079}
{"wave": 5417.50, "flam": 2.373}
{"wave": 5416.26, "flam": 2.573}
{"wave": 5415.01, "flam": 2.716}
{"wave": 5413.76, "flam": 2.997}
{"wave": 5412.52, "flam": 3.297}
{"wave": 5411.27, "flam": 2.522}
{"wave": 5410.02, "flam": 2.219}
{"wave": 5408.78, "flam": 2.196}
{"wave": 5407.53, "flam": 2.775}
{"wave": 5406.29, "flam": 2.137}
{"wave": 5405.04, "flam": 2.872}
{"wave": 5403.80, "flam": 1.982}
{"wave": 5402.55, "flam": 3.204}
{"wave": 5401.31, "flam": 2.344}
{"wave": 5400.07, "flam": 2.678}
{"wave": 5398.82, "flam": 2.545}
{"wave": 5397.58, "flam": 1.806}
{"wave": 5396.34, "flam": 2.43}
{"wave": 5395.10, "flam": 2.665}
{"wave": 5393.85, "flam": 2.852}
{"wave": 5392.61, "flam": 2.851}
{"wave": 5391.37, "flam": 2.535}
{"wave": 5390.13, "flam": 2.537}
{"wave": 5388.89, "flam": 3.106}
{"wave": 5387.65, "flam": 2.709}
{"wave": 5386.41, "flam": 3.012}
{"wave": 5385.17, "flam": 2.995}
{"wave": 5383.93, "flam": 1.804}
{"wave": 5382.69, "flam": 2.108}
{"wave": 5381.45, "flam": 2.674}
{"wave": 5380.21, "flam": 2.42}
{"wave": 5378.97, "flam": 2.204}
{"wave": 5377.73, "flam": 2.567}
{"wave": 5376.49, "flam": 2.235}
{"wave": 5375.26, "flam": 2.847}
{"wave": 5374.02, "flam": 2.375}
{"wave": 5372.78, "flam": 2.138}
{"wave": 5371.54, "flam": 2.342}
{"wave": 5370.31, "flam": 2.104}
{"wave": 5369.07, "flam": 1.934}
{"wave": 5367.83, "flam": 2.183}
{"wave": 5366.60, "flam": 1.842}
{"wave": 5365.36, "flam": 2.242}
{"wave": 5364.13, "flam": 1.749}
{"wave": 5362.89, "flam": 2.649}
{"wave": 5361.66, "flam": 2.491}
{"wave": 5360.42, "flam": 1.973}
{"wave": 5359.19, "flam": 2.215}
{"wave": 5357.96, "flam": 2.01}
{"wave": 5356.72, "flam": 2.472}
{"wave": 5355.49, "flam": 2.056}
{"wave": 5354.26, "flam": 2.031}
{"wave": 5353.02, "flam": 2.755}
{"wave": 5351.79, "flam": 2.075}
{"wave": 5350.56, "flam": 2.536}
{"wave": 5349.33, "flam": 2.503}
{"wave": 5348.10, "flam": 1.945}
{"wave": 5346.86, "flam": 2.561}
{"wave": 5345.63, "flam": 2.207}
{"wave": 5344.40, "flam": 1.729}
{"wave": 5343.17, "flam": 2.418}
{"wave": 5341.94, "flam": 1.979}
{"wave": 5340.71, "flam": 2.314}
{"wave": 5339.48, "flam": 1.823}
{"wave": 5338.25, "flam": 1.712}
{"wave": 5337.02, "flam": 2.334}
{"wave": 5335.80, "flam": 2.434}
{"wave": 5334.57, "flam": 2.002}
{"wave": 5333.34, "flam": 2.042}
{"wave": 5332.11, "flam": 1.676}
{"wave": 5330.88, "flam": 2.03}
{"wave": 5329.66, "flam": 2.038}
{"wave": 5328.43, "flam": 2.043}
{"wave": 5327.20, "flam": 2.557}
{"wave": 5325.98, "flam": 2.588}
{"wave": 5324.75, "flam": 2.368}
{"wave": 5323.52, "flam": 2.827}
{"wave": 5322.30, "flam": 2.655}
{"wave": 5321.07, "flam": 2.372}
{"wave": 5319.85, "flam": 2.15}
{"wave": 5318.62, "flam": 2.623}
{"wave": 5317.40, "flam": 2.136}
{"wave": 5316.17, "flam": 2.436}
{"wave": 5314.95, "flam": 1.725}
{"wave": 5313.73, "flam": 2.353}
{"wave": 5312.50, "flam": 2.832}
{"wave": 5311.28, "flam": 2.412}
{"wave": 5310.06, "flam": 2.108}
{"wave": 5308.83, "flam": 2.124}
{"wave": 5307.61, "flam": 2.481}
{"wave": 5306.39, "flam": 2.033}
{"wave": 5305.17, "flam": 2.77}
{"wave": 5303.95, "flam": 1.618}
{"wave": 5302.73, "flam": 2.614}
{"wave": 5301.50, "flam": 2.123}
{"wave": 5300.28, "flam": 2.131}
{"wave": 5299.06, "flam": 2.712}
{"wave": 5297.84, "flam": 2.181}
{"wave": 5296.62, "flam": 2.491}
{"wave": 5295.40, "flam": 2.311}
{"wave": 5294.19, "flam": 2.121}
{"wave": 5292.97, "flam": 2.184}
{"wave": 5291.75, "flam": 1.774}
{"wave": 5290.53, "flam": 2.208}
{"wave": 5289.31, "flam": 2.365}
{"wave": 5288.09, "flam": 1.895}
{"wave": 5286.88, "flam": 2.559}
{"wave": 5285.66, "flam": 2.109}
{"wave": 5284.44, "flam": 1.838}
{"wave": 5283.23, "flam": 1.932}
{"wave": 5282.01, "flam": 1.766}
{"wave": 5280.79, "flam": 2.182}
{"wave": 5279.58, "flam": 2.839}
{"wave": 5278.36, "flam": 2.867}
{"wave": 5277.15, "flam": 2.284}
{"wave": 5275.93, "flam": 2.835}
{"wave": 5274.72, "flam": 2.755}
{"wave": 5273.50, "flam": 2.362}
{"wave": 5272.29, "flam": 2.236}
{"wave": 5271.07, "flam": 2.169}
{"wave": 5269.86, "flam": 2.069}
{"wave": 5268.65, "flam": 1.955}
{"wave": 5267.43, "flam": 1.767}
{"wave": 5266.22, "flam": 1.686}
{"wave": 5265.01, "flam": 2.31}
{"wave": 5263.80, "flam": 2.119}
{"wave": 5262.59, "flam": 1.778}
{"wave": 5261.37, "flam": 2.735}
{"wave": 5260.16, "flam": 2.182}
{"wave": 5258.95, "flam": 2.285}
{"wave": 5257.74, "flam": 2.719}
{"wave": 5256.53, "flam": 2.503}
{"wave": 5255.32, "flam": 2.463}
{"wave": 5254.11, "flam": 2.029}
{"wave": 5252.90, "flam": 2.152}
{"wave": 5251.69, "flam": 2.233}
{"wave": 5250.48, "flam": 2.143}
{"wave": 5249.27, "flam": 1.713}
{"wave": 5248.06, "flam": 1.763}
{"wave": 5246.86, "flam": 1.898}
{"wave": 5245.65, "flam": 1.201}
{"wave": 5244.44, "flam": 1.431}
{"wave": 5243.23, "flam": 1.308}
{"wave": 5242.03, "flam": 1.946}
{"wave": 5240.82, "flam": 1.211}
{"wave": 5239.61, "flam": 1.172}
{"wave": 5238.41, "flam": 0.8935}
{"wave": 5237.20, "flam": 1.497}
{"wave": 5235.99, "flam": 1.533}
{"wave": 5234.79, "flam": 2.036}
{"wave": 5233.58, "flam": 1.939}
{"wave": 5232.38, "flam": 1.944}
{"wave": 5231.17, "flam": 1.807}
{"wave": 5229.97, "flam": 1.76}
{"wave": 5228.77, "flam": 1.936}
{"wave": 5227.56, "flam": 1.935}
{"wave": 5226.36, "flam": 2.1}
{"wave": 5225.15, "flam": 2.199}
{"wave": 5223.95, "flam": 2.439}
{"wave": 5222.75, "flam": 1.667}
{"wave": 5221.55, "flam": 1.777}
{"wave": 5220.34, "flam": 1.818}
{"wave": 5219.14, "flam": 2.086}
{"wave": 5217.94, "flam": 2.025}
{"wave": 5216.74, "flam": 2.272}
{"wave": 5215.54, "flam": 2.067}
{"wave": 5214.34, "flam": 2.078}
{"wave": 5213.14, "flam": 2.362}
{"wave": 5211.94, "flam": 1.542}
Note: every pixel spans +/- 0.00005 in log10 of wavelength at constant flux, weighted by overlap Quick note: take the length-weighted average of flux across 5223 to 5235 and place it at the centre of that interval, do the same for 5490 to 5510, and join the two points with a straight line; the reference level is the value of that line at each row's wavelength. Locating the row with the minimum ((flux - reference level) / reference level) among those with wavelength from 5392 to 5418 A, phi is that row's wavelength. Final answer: 5397.58 A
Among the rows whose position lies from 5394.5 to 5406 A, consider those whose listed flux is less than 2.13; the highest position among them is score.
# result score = 5403.80 A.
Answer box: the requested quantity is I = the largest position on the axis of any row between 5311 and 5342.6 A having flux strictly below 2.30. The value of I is 5341.94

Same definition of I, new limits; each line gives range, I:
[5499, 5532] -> 5514.41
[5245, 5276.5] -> 5272.29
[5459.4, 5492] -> 5463.85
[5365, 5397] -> 5383.93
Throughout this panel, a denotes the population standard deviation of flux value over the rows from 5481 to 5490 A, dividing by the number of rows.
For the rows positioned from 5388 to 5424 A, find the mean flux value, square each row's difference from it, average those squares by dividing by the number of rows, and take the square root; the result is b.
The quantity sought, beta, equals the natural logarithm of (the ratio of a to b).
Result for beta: -0.9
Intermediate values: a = 0.15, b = 0.36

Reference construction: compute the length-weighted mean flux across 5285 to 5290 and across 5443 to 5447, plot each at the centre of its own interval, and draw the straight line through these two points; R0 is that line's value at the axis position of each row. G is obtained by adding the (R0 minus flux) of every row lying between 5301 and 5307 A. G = 0.2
